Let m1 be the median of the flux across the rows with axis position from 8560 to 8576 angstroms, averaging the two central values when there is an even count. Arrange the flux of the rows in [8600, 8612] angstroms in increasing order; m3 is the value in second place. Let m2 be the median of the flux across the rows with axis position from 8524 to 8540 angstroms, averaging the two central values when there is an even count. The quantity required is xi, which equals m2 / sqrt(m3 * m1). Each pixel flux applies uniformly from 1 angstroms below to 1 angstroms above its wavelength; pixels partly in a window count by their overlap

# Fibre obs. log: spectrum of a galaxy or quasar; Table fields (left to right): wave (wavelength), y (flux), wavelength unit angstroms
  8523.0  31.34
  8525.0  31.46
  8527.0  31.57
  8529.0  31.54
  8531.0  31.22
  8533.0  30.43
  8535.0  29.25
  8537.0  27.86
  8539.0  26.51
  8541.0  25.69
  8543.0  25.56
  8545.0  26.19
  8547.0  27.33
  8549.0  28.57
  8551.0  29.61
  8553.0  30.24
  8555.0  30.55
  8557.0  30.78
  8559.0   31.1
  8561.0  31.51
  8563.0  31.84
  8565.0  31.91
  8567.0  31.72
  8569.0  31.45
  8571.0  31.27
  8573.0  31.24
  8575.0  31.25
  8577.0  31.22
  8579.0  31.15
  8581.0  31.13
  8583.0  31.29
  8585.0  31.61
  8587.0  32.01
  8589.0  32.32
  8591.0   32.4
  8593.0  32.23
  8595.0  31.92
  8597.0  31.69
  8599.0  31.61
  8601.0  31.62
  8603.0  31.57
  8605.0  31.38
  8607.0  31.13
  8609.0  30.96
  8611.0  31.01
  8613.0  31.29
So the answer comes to 0.99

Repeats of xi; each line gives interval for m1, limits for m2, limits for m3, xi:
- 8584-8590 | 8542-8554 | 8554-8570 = 0.89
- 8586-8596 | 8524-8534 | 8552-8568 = 1.00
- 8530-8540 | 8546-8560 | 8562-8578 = 1.00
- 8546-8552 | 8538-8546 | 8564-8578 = 0.87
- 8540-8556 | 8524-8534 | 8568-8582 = 1.07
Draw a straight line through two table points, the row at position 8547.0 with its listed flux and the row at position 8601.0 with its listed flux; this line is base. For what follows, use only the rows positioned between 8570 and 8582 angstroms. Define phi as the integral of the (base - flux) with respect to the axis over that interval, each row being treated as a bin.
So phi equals -19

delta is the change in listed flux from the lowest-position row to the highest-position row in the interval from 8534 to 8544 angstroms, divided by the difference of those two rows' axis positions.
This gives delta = -0.46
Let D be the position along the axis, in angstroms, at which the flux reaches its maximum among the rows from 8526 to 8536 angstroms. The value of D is 8527.0 angstroms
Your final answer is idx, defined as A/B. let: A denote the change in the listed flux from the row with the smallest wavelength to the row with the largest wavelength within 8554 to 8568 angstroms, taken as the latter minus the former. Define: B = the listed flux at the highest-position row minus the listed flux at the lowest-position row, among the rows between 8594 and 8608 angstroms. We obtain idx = -1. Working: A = 1.2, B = -0.8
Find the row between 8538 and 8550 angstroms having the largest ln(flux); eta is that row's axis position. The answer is 8549.0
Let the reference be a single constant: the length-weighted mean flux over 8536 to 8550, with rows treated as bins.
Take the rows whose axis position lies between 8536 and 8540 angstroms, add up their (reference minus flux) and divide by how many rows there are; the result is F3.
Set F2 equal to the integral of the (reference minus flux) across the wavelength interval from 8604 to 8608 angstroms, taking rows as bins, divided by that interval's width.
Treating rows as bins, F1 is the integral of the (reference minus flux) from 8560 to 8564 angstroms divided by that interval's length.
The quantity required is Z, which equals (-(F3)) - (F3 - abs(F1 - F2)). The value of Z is 1.2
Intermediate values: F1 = -4.9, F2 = -4.4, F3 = -0.4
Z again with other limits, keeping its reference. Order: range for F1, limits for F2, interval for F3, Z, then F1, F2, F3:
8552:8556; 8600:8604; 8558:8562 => 10.2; -3.6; -4.8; -4.5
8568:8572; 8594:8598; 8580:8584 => 9.2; -4.5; -5.0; -4.4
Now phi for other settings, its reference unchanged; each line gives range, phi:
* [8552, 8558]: -15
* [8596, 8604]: -1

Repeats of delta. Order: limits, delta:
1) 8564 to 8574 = -0.08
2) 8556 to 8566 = 0.14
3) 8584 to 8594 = 0.08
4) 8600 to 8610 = -0.08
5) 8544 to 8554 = 0.51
